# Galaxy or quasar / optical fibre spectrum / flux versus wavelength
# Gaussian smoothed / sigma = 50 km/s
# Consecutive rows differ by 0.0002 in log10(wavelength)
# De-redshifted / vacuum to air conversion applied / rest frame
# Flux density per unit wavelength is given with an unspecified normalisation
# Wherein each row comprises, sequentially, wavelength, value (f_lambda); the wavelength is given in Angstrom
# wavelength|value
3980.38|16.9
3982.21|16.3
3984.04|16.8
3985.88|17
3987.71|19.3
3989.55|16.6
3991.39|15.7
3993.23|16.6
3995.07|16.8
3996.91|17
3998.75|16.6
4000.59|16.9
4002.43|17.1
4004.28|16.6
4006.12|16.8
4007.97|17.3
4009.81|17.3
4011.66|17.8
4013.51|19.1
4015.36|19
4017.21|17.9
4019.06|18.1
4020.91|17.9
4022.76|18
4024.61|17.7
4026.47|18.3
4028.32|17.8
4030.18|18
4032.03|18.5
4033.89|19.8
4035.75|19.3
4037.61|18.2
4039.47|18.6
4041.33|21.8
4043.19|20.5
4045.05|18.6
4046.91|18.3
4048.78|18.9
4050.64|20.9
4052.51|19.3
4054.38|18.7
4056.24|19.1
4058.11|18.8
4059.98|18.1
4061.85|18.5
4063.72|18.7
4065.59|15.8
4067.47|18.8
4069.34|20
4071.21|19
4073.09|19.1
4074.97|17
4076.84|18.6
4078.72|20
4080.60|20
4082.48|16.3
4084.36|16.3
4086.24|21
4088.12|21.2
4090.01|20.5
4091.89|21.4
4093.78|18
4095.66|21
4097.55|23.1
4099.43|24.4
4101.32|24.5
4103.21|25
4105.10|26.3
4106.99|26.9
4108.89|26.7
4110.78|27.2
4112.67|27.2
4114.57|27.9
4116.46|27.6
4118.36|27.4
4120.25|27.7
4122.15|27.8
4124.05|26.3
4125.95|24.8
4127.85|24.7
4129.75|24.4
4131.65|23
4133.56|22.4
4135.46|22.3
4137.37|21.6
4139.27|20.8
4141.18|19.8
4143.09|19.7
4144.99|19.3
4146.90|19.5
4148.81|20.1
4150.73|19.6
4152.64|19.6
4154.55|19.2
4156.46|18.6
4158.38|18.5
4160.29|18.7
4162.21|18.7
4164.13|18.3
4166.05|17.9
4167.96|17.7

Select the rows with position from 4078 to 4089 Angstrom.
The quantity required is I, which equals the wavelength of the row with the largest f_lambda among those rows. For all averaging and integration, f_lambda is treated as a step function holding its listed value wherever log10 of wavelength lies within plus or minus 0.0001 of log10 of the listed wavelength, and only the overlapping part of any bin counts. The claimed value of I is 4088.12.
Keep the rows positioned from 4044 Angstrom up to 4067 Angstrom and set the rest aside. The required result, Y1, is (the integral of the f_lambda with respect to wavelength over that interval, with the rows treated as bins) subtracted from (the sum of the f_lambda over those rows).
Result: -205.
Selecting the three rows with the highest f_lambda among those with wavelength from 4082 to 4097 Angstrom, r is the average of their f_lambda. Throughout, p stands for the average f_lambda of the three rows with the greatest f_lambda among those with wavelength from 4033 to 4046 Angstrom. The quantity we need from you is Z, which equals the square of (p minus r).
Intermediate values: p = 20.7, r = 21.2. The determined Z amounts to 0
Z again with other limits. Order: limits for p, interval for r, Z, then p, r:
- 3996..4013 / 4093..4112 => 90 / 17.5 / 26.9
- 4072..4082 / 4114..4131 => 66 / 19.7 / 27.8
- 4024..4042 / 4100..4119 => 54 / 20.3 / 27.6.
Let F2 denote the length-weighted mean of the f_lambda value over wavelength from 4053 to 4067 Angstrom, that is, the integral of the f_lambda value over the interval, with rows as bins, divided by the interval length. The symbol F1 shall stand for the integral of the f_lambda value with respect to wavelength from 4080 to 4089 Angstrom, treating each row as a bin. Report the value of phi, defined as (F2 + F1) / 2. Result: 94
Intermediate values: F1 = 170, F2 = 18.3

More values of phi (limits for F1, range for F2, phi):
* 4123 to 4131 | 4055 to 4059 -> 110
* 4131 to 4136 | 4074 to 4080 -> 66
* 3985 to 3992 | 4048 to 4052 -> 70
